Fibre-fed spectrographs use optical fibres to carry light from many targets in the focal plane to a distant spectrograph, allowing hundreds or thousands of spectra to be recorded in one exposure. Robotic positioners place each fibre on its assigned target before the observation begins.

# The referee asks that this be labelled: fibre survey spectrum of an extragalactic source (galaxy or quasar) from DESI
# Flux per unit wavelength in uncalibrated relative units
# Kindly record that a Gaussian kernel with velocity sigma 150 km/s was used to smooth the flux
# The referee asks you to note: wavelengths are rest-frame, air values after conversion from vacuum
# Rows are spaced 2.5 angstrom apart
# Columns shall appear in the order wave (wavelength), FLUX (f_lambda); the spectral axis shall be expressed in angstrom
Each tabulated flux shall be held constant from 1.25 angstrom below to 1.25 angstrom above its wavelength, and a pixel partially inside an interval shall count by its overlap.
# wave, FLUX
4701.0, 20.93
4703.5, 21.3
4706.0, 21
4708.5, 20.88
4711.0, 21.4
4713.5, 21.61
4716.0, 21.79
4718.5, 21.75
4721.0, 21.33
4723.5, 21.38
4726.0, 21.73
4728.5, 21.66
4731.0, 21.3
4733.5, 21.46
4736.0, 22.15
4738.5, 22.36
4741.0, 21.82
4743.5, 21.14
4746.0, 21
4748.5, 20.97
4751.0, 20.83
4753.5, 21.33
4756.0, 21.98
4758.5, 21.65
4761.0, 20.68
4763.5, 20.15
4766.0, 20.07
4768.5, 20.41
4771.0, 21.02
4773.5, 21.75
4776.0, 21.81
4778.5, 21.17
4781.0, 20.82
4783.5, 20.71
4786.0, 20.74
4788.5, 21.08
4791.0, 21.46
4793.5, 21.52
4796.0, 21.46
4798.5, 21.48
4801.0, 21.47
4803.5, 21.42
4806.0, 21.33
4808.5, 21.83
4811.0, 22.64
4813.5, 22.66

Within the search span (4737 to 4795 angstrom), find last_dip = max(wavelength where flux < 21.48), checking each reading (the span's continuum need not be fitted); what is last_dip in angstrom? 4791.0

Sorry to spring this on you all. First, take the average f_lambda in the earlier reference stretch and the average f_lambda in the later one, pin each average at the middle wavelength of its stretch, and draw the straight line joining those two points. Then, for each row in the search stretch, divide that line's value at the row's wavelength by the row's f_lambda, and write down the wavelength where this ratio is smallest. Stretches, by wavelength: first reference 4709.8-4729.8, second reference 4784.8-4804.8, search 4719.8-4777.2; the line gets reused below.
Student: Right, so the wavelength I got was 4738.5 angstrom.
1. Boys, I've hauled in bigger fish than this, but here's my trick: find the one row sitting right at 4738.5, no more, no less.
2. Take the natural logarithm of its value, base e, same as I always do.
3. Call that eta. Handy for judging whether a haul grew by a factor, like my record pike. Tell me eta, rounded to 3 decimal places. 3.107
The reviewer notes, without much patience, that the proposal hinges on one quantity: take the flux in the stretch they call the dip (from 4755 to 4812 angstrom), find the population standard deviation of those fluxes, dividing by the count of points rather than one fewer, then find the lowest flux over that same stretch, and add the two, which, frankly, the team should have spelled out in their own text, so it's 20.7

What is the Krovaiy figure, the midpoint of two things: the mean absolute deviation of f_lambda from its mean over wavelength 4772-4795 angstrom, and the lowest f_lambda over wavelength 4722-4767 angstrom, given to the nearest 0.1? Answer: 10.2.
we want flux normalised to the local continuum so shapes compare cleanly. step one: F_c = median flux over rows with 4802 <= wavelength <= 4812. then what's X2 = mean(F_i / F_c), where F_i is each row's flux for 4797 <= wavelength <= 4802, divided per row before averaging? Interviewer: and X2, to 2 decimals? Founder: 0.99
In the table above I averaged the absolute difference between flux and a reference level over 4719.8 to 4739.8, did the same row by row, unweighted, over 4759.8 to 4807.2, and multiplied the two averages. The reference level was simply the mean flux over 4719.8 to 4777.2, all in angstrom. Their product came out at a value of 0.16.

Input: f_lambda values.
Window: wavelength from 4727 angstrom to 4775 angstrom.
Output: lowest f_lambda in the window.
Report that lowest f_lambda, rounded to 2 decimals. 20.07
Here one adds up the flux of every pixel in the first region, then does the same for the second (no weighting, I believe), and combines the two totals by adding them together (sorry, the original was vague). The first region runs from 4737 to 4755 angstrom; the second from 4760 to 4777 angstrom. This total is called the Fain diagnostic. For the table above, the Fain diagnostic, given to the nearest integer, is 295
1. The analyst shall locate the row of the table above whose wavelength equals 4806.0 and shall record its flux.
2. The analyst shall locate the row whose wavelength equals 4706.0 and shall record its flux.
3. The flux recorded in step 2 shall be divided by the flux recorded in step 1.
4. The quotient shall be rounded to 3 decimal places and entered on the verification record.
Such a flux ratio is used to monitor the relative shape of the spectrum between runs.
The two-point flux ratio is 0.985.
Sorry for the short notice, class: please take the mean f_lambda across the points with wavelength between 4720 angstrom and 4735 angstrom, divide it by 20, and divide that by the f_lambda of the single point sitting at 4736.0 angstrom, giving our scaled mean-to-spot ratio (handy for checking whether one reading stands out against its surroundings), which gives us 0.0485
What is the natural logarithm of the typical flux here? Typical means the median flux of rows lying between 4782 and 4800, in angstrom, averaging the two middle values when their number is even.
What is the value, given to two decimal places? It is 3.07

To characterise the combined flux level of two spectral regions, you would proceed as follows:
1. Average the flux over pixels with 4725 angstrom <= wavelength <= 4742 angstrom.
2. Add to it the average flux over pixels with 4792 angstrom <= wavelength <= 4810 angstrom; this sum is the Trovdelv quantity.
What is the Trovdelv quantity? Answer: 43.3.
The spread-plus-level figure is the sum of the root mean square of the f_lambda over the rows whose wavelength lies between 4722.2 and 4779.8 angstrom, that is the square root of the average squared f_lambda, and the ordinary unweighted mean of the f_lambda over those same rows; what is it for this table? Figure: 42.6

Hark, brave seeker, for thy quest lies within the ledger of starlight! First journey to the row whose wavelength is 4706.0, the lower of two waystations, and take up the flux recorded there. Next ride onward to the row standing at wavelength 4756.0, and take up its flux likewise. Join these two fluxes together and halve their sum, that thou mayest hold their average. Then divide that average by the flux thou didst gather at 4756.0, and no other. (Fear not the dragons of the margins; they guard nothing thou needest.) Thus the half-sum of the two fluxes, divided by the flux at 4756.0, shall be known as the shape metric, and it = 0.98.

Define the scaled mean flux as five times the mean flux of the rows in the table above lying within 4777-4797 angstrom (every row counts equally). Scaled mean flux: 106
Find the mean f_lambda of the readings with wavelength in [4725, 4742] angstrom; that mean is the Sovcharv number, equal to 21.8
